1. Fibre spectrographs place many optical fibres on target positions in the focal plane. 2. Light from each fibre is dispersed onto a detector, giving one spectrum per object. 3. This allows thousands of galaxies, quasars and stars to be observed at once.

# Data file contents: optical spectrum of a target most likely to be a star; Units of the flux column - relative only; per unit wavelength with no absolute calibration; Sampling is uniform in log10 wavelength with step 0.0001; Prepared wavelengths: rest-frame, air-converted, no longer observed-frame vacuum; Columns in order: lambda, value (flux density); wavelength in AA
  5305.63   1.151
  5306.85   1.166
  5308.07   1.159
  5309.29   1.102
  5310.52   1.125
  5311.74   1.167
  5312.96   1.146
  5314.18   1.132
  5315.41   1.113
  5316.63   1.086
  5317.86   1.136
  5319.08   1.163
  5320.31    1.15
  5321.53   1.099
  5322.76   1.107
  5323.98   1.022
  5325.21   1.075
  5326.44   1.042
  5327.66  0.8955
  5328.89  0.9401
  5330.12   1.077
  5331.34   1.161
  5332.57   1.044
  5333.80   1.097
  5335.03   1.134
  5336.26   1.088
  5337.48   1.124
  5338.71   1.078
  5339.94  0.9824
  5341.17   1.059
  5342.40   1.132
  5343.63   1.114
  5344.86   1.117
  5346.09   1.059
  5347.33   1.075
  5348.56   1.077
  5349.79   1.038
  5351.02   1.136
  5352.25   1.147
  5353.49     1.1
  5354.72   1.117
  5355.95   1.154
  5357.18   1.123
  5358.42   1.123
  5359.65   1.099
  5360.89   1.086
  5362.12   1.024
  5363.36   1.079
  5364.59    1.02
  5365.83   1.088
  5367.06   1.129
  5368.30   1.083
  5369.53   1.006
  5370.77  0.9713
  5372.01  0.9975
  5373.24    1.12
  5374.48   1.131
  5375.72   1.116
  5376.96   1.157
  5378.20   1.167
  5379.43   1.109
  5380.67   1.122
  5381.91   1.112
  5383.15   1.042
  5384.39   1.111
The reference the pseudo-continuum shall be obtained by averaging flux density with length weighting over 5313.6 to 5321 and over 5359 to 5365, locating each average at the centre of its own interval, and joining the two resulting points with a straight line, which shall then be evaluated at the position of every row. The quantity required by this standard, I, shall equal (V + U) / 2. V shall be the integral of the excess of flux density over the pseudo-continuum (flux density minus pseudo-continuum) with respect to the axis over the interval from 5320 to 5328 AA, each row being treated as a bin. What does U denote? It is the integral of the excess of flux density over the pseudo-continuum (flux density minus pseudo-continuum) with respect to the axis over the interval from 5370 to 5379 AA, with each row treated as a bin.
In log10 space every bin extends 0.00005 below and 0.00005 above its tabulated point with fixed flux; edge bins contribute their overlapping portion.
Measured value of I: -0.03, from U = 0.4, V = -0.49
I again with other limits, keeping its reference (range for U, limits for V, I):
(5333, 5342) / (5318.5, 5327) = -0.20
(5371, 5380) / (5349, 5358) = 0.46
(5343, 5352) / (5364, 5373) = -0.02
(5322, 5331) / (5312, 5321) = -0.38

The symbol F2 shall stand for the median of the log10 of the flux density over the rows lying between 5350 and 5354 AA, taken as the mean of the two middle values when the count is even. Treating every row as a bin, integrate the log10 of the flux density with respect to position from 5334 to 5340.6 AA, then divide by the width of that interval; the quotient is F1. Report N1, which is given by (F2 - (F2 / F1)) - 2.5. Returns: -4.08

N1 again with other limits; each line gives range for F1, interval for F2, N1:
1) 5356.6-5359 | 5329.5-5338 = -3.26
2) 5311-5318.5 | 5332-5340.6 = -3.15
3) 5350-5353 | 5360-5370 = -3.13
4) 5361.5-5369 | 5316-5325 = -3.98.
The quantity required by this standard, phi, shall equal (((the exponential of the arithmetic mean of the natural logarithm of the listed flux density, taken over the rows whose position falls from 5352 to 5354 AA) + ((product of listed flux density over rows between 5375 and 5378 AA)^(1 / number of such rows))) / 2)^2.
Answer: 1.28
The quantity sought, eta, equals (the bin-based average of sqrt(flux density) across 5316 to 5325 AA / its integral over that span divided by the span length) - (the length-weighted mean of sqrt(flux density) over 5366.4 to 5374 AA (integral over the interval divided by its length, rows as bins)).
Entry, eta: 0.03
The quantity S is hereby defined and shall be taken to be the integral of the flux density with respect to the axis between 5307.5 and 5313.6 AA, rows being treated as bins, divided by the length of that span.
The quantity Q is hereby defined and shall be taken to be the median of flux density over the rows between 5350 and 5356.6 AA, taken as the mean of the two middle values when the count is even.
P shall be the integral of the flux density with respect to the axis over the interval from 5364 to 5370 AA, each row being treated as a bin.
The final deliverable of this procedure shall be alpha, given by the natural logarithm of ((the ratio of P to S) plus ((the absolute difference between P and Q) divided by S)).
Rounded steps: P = 6.40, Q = 1.14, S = 1.14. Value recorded 2.33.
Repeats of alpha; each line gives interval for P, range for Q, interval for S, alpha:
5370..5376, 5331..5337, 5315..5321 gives 2.33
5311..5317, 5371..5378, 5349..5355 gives 2.42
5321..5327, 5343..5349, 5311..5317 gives 2.34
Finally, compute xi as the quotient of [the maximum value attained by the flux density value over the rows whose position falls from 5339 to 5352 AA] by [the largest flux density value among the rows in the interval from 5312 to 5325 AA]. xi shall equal 0.98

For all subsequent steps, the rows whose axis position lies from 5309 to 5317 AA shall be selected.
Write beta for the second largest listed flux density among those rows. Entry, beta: 1.146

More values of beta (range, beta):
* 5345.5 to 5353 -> 1.136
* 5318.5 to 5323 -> 1.15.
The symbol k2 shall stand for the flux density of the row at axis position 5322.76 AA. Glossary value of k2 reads 1.107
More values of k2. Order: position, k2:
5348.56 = 1.077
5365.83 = 1.088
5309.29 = 1.102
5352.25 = 1.147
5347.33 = 1.075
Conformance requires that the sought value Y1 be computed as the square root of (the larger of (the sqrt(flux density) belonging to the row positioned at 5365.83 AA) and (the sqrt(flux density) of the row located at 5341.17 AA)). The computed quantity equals 1.02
